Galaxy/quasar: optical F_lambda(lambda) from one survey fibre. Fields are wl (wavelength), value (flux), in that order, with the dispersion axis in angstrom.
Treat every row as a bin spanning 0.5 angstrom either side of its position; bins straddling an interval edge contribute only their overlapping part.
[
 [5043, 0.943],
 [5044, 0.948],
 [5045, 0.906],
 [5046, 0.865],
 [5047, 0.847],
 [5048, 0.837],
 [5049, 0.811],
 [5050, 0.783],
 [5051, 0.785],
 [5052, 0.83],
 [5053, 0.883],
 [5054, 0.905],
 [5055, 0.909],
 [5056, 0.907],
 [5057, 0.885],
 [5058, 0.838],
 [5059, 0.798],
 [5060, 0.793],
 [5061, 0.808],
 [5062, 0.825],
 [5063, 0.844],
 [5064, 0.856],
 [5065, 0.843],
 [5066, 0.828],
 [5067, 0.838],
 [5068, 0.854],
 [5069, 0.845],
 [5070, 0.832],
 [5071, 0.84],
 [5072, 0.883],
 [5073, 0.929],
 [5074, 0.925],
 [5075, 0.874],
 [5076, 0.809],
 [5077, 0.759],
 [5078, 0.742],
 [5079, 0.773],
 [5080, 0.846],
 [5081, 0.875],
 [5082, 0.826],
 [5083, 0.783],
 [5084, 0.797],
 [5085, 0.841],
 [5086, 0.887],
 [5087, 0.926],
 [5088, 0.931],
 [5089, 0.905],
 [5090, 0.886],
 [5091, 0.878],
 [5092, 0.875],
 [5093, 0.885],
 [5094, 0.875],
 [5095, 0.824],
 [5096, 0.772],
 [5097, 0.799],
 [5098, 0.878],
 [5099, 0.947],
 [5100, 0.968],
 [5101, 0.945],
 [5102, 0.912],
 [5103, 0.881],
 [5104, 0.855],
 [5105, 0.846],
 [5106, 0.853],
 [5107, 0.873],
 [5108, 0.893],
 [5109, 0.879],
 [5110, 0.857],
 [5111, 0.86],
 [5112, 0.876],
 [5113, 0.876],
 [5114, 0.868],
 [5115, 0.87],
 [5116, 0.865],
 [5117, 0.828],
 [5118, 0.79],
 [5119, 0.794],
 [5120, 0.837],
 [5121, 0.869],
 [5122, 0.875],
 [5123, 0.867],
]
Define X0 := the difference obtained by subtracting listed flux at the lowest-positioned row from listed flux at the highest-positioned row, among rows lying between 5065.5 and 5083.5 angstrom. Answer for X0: -0.045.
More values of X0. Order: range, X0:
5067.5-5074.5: 0.071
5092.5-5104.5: -0.030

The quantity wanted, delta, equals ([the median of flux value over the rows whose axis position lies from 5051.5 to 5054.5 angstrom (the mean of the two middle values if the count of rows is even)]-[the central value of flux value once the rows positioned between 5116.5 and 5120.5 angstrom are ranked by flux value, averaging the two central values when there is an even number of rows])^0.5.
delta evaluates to 0.268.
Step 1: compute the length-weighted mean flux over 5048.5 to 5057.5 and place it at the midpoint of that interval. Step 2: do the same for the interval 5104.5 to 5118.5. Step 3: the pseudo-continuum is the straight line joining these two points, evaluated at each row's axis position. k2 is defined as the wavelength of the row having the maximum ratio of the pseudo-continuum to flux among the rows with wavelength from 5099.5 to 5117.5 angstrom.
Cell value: 5117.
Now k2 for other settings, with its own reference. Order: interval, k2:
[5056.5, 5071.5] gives 5060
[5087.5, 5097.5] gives 5096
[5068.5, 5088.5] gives 5078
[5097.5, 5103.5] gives 5098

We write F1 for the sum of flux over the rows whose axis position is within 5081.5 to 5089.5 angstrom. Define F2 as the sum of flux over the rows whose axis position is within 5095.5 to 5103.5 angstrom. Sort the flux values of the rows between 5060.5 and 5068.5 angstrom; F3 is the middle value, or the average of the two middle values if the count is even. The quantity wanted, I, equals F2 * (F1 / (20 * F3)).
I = 2.91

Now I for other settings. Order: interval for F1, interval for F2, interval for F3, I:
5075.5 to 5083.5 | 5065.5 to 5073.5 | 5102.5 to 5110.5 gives 2.54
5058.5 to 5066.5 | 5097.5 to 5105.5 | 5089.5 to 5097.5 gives 2.73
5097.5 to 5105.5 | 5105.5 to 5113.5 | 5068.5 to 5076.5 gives 2.93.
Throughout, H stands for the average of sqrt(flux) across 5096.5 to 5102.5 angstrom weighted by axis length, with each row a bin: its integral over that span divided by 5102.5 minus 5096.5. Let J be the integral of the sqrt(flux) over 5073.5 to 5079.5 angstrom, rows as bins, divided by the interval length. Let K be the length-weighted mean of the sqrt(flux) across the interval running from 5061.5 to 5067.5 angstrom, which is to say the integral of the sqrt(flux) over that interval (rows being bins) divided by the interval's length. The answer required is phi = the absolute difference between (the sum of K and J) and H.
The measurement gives 0.865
